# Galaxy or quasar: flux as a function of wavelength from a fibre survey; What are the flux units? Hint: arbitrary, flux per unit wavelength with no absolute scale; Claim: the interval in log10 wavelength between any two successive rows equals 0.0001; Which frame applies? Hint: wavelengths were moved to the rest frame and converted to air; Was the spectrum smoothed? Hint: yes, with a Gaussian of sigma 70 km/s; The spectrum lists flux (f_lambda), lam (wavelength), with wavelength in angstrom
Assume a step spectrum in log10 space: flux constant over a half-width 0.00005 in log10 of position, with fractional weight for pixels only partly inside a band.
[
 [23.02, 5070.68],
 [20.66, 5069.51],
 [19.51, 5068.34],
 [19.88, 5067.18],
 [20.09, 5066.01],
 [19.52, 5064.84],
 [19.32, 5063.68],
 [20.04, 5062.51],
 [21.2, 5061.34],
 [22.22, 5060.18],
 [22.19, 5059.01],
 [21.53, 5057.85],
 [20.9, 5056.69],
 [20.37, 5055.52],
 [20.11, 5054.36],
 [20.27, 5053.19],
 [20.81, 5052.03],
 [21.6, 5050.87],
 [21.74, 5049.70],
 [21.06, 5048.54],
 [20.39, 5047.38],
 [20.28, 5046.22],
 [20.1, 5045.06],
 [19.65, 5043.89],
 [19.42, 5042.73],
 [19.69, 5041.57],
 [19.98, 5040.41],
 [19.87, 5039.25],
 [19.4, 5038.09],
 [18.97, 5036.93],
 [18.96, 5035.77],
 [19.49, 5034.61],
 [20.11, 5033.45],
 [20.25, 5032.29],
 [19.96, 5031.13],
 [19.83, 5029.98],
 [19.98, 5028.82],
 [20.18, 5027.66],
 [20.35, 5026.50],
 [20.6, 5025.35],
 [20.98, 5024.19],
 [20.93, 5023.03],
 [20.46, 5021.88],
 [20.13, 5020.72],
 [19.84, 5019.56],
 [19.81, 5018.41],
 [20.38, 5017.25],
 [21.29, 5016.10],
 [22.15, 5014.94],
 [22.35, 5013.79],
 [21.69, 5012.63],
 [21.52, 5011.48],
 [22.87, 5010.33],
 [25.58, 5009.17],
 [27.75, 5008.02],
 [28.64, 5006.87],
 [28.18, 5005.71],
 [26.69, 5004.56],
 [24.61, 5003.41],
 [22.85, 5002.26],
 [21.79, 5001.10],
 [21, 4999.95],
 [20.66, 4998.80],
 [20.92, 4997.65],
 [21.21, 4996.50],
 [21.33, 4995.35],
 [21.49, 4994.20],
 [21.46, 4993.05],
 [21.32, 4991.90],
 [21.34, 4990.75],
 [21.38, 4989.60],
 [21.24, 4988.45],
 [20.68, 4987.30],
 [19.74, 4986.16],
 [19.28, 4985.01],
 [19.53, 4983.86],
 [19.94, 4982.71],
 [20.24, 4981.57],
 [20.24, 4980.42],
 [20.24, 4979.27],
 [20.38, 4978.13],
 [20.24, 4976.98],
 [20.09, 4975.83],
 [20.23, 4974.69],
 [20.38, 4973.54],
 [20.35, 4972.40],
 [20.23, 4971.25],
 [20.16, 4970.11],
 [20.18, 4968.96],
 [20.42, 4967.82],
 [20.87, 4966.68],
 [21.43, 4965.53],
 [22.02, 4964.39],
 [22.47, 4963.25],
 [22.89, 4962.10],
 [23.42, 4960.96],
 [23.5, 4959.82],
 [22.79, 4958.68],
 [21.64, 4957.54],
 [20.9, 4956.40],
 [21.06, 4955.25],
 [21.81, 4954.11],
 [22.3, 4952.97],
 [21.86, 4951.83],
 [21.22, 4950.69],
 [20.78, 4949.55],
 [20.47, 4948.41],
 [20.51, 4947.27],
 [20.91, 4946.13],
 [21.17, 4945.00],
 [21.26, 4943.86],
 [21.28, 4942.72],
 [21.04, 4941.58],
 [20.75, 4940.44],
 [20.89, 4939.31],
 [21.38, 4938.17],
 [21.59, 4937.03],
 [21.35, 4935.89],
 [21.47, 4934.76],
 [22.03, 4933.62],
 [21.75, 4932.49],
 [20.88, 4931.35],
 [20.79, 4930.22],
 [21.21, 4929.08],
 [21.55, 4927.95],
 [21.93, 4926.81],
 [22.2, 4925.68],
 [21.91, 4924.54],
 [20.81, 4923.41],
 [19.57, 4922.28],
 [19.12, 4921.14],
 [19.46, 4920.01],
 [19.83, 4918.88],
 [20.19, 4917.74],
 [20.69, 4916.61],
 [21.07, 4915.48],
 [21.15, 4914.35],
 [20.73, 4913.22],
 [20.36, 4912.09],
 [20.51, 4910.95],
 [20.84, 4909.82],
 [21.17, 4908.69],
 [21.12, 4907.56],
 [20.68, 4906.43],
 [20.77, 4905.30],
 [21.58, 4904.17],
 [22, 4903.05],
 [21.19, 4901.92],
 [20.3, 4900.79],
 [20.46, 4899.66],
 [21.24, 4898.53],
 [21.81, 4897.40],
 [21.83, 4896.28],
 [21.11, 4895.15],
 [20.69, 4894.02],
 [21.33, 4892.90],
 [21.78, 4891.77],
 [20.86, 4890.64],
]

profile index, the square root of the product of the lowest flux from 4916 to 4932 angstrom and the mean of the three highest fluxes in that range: 20.5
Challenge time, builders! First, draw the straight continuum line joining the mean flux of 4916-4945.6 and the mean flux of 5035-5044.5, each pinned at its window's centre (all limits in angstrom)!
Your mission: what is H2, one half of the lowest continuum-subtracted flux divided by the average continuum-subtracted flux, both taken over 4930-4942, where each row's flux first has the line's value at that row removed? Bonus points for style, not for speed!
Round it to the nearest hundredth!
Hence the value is -0.33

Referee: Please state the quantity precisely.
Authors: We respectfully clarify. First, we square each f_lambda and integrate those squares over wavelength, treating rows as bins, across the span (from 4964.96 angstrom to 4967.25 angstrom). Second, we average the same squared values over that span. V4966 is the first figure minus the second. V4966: 576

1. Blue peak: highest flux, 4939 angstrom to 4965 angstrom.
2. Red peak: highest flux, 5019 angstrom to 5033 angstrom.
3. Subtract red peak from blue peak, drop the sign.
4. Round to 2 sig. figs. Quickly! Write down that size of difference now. 2.5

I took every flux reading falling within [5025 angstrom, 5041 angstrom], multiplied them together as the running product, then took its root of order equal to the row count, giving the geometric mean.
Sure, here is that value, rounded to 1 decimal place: 19.8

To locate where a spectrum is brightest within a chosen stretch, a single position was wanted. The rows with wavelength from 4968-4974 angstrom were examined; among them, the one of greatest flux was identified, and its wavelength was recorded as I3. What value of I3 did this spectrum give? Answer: 4973.54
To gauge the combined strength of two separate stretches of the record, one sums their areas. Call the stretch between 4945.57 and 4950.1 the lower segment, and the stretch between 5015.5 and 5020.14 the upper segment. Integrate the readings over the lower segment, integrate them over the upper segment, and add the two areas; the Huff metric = 188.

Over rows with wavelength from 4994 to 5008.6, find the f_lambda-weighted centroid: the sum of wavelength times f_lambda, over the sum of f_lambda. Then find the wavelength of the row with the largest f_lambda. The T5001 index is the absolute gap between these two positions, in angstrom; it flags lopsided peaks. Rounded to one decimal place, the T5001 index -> 5.3 angstrom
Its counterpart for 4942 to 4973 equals 2.3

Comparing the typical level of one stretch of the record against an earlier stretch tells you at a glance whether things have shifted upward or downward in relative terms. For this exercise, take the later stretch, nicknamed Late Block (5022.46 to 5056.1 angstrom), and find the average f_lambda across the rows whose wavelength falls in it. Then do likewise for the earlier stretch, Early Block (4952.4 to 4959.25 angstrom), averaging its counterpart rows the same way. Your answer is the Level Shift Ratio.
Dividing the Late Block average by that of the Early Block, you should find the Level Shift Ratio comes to 0.93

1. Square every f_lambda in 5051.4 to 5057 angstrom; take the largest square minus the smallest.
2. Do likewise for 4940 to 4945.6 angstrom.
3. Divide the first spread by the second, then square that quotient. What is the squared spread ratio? 2.1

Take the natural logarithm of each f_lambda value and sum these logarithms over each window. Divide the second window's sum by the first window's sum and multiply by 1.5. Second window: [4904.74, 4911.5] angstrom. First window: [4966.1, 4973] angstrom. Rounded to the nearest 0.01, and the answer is 1.51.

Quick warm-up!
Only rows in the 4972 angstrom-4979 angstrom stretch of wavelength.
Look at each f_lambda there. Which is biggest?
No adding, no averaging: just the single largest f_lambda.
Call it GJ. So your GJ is 20.38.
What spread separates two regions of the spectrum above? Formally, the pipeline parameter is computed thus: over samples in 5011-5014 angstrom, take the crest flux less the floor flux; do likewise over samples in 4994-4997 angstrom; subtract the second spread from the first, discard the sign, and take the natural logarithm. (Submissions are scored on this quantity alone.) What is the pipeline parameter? -0.6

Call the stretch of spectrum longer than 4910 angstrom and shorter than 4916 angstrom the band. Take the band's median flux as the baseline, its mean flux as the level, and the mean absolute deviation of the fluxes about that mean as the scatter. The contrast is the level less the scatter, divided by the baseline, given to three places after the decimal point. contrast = 0.988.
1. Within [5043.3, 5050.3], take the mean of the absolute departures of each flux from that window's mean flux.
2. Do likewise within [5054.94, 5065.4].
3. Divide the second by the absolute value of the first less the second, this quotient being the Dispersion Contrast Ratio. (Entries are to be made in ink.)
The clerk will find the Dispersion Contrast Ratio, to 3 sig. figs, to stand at 2.85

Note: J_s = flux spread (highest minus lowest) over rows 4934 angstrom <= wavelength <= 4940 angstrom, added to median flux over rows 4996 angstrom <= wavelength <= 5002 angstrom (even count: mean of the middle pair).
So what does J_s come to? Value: 21.7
